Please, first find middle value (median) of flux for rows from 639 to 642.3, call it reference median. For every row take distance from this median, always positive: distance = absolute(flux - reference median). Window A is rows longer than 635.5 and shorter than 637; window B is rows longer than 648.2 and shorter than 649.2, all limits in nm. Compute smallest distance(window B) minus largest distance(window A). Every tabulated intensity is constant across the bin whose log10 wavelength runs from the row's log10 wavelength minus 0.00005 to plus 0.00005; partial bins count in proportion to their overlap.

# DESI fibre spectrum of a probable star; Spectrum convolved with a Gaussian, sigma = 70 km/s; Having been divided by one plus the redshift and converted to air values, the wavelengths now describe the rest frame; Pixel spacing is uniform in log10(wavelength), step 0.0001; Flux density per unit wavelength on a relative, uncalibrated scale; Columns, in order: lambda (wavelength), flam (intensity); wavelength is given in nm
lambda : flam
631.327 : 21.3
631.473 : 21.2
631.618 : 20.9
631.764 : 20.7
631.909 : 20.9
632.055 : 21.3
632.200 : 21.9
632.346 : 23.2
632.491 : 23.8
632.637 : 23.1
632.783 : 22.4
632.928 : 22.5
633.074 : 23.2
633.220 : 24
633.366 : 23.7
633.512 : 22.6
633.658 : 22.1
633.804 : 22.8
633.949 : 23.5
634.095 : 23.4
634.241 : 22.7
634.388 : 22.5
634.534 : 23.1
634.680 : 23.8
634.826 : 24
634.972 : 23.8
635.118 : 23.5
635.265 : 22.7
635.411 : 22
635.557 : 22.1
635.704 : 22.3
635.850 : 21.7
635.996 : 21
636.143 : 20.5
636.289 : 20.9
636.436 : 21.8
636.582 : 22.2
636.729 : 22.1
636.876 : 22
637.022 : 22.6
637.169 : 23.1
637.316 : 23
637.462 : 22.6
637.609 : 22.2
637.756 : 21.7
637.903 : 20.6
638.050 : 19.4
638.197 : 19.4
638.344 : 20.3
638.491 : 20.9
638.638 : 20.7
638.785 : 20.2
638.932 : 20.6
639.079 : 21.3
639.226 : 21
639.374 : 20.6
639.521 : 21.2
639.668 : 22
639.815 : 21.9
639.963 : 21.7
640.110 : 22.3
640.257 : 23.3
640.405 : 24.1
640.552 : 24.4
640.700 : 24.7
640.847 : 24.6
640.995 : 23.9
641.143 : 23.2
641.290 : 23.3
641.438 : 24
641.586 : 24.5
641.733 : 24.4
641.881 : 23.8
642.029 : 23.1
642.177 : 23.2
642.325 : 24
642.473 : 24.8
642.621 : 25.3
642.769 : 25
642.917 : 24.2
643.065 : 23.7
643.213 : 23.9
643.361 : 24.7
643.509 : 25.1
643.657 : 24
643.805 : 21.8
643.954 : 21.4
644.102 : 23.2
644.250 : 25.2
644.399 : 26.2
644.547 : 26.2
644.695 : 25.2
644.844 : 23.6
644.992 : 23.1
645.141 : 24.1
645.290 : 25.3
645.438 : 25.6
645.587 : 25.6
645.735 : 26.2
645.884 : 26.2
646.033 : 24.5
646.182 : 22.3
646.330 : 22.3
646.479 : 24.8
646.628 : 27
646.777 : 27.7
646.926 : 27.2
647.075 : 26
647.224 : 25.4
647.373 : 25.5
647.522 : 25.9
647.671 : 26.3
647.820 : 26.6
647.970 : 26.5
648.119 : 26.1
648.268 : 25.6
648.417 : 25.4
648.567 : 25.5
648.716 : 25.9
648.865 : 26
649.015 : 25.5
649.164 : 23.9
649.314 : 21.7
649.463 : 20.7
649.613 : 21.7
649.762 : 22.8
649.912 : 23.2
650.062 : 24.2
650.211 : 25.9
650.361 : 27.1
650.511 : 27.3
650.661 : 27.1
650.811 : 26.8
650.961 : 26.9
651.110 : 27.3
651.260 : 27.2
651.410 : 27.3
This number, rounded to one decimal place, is -2.1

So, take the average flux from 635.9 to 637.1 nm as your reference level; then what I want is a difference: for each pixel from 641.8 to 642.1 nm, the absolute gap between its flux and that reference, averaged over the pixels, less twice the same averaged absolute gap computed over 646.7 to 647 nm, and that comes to -10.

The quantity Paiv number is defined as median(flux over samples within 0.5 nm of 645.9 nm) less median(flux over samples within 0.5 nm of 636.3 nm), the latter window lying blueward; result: 3.9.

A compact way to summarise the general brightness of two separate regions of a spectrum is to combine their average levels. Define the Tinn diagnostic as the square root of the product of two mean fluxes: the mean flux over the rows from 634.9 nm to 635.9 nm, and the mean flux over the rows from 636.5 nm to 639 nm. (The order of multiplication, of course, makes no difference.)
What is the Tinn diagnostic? 22.0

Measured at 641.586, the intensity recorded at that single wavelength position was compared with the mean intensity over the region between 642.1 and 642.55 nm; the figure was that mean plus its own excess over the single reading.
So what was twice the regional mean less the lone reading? 23.5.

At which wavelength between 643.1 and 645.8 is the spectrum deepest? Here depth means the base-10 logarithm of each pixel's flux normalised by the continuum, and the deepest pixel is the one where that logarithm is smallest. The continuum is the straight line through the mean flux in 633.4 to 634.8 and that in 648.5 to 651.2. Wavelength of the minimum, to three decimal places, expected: 643.954 nm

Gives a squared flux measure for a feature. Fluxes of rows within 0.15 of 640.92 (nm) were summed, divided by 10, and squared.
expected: 23.5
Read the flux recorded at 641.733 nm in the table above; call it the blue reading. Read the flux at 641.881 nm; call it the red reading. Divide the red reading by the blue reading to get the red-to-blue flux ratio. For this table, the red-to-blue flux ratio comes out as 0.98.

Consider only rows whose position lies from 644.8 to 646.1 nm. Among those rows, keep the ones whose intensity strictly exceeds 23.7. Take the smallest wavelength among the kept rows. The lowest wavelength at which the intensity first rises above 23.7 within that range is 645.141 nm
